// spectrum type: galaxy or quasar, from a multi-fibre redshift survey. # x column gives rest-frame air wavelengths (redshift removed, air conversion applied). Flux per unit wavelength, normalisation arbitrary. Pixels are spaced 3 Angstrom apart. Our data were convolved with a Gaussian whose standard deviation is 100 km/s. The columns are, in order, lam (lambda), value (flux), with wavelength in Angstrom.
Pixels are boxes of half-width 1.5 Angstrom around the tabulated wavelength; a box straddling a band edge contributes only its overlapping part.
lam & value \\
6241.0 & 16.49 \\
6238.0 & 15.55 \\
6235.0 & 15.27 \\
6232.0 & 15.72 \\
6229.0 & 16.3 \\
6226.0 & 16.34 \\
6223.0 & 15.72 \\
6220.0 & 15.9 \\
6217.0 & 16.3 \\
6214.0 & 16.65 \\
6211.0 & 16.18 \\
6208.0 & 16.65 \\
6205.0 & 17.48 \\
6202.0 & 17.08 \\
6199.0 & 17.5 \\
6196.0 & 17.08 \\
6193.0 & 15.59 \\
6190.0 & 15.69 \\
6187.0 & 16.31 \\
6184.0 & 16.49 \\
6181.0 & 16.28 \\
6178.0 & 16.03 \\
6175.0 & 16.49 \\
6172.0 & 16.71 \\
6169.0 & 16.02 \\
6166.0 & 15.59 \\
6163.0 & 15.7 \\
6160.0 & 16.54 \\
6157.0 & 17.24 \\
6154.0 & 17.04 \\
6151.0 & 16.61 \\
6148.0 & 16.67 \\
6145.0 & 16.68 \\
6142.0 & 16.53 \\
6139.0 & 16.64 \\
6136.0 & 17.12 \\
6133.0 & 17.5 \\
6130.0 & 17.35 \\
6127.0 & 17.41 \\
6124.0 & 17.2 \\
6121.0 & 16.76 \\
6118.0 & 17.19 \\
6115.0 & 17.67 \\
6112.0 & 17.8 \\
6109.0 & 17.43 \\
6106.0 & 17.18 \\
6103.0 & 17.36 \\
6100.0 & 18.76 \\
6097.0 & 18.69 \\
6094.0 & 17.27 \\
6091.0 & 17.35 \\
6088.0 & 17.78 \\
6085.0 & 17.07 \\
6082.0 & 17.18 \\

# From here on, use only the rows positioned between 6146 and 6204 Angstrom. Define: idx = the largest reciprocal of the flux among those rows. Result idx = 0.0641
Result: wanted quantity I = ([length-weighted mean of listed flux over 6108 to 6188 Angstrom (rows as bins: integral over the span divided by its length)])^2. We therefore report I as 281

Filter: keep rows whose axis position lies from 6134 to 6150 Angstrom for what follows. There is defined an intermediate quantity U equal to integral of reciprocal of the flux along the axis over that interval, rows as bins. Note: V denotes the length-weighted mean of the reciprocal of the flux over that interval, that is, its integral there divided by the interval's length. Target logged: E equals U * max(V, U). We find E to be 0.91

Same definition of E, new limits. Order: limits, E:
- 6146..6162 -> 0.91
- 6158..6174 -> 0.98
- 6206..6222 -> 0.96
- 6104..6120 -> 0.84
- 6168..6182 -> 0.74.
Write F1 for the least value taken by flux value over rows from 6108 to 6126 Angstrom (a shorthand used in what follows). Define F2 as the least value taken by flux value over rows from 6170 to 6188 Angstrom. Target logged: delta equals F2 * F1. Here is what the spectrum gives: 269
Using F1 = 16.76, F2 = 16.03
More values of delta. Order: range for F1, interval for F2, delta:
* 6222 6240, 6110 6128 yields 256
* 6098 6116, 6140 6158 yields 284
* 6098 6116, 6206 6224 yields 270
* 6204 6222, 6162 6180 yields 248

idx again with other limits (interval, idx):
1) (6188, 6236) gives 0.0655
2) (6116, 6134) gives 0.0597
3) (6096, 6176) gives 0.0641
